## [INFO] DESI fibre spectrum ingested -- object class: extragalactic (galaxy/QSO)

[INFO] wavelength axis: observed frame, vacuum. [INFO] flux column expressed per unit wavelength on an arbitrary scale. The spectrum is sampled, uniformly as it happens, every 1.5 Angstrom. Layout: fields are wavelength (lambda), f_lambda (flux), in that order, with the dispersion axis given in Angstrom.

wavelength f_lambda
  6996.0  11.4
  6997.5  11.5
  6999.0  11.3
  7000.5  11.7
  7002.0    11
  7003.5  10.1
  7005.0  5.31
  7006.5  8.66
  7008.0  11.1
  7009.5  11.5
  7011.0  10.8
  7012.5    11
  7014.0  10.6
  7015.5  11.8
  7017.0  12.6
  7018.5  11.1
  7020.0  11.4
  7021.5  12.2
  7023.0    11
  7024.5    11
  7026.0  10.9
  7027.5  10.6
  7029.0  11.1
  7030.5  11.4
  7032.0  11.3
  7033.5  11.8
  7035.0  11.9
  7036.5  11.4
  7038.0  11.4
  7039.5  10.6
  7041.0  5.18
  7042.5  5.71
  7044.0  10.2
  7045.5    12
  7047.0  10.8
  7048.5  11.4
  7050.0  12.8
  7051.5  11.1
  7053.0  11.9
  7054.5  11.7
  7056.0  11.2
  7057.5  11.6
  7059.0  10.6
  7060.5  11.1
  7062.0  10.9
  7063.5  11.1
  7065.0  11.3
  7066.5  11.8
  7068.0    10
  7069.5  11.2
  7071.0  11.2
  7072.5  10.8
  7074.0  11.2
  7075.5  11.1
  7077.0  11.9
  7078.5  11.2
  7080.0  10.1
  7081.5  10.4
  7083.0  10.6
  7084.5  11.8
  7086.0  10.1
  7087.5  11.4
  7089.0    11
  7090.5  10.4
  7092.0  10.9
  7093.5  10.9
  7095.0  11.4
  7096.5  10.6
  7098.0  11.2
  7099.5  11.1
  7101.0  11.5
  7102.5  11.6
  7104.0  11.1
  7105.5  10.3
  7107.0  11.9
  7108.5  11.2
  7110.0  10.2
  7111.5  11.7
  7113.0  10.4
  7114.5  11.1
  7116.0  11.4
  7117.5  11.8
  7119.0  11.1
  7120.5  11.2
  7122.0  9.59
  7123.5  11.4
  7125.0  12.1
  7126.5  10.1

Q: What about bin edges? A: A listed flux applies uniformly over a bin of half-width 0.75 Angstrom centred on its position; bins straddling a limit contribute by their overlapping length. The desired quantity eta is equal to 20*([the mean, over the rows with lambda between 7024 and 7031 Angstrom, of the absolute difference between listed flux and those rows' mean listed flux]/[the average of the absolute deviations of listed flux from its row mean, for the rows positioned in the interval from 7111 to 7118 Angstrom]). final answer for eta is 9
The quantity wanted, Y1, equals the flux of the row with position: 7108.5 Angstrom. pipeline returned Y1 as 11.2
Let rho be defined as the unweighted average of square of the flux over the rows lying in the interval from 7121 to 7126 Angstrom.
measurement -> 123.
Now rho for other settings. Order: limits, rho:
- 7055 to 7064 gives 123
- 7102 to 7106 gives 121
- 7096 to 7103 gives 126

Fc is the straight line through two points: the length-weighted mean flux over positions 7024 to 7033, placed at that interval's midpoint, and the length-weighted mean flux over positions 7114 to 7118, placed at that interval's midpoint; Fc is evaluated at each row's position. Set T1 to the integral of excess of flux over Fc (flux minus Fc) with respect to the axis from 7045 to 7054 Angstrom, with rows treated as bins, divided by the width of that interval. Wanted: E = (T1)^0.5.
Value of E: 0.71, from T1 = 0.50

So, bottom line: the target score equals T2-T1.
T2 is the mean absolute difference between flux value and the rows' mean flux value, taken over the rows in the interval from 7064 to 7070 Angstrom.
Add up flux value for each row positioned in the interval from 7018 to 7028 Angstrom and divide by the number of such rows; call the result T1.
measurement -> -10.6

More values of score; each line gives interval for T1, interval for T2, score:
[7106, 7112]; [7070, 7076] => -11.1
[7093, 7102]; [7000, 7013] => -9.7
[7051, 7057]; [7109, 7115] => -10.9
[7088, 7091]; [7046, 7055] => -10.2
